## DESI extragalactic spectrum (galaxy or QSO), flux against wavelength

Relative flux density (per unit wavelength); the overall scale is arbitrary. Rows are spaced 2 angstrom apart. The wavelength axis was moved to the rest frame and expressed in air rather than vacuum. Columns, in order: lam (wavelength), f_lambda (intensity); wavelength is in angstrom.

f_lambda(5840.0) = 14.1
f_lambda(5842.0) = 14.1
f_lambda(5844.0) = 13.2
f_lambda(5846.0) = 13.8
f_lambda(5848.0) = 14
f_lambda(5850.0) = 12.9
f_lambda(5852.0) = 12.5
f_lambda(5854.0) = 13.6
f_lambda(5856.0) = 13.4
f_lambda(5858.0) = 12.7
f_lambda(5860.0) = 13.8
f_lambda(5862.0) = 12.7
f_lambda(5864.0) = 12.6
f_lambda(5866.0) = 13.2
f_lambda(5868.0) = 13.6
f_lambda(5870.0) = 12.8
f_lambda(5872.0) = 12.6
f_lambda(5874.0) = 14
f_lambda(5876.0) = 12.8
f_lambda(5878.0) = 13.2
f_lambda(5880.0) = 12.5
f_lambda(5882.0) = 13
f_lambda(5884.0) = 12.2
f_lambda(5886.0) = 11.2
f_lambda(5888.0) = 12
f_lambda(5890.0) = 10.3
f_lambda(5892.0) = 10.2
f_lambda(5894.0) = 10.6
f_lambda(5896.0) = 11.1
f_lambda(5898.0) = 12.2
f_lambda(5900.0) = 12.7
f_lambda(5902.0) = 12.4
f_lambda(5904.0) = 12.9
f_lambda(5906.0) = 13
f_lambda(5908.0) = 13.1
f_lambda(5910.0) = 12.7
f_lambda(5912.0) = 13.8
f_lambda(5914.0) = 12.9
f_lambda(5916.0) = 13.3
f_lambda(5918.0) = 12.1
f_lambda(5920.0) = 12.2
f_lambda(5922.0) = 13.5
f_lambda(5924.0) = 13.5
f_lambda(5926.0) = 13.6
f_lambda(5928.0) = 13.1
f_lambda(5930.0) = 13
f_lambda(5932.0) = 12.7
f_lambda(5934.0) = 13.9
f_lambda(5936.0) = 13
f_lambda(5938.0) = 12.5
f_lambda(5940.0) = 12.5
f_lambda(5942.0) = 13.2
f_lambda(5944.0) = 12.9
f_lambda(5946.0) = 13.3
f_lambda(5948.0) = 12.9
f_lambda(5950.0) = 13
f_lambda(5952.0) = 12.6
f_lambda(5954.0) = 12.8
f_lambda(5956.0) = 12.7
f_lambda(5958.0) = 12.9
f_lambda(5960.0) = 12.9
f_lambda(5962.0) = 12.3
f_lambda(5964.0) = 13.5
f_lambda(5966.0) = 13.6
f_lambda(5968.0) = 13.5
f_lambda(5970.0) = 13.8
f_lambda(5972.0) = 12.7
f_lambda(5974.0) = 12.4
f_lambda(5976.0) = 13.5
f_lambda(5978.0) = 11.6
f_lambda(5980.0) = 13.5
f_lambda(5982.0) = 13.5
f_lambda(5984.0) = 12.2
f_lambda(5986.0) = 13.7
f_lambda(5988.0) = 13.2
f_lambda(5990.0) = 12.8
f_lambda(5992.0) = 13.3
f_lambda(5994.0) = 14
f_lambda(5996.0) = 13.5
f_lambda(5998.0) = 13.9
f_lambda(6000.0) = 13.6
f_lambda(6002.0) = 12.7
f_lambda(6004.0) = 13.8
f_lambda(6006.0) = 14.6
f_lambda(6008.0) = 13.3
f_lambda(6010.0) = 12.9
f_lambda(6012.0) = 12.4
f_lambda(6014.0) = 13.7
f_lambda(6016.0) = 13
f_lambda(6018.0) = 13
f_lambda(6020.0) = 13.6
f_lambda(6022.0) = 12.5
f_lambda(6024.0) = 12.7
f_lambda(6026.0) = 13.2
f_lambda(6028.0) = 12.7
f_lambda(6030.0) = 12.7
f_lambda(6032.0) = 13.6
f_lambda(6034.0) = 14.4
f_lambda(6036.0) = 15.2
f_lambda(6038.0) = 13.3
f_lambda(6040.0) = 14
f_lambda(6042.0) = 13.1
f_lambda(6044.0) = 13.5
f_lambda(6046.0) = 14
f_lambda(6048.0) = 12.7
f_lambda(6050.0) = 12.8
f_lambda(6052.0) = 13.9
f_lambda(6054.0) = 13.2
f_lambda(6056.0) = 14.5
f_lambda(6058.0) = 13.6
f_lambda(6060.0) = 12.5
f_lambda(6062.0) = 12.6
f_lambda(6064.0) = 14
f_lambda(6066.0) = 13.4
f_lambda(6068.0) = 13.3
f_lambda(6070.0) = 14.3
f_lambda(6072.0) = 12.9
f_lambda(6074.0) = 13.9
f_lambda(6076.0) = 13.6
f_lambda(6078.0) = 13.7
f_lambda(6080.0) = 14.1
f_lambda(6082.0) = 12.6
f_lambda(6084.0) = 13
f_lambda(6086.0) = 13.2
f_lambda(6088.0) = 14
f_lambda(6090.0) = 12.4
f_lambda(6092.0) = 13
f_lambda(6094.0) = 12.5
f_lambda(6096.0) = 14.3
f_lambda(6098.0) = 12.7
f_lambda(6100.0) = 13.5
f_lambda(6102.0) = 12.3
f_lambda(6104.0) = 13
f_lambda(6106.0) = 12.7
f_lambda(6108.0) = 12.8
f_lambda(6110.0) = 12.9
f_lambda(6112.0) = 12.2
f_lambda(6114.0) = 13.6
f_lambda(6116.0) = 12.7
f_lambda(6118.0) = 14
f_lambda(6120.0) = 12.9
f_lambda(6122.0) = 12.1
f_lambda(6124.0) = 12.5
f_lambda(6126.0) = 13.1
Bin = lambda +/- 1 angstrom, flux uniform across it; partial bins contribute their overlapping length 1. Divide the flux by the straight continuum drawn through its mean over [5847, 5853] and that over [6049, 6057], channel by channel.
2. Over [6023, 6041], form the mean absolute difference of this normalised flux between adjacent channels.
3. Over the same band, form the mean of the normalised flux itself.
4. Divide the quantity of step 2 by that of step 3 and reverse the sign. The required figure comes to -0.06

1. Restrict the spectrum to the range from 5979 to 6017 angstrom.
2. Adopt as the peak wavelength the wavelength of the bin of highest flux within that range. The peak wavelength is 6006.0 angstrom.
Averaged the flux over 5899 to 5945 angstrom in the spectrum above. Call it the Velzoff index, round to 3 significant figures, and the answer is 13.0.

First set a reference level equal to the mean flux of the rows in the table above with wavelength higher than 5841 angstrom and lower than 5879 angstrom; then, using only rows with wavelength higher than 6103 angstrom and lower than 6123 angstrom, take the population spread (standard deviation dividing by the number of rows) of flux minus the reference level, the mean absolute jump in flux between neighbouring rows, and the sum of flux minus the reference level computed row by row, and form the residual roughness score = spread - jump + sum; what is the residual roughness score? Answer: -3.7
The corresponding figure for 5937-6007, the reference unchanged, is -3.9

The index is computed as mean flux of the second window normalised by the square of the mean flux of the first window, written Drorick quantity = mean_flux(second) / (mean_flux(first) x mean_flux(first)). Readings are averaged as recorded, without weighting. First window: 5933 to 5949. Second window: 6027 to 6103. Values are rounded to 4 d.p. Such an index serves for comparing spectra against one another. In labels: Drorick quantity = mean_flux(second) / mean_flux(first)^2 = 0.0790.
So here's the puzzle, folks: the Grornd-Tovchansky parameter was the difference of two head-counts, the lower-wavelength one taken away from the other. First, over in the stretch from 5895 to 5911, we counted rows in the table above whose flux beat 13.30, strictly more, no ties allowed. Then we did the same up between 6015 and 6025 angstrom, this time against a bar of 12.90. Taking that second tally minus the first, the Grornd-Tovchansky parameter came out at 3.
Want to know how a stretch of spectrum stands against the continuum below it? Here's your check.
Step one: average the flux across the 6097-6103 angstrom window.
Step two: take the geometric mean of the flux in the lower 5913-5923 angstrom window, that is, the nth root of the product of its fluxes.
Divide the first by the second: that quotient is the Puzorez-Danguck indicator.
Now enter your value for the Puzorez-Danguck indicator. 1.00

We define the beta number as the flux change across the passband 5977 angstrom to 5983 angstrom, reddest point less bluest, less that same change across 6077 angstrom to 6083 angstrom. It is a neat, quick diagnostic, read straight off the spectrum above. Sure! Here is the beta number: 3.0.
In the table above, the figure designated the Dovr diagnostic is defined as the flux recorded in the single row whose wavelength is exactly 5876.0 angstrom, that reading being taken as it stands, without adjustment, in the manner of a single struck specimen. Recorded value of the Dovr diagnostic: 12.8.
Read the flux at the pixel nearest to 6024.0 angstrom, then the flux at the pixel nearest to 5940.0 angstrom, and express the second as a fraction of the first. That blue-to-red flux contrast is 0.98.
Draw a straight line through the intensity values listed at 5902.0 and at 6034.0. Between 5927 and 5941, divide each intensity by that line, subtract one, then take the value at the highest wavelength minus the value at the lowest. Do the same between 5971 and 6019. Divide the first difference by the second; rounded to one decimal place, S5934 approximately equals 2.4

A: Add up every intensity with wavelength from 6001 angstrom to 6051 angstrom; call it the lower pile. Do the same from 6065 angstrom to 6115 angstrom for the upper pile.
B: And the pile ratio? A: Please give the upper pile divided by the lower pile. 0.99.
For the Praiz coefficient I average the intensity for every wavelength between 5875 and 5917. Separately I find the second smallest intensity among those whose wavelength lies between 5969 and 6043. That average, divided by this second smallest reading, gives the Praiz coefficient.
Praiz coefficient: 1.01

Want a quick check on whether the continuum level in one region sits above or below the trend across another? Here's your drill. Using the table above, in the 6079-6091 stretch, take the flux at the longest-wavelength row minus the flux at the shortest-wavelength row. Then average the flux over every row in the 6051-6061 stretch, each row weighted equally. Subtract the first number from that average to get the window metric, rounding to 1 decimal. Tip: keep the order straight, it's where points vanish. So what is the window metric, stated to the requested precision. 15.2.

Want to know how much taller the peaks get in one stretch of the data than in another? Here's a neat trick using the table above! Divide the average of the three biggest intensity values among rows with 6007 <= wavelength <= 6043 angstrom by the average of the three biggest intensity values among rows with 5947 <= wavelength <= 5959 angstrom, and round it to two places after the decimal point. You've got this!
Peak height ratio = 1.12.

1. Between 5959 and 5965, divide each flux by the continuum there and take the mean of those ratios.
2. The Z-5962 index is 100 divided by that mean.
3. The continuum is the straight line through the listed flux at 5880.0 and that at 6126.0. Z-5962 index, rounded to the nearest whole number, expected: 98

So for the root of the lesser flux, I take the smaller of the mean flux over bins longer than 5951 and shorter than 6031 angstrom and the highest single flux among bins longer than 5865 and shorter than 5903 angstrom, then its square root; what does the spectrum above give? 3.62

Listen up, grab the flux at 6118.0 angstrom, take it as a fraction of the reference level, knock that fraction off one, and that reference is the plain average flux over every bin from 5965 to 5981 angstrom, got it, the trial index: -0.07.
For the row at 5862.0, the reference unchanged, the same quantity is 0.03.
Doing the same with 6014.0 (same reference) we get -0.05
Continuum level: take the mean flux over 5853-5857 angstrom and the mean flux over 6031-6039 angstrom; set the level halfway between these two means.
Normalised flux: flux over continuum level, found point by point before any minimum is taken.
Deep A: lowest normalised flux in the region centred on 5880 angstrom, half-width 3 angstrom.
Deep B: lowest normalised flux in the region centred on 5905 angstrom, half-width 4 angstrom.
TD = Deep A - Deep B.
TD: 0.007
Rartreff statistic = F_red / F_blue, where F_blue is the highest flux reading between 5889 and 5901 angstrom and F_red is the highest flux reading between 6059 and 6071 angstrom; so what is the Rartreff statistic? 1.13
